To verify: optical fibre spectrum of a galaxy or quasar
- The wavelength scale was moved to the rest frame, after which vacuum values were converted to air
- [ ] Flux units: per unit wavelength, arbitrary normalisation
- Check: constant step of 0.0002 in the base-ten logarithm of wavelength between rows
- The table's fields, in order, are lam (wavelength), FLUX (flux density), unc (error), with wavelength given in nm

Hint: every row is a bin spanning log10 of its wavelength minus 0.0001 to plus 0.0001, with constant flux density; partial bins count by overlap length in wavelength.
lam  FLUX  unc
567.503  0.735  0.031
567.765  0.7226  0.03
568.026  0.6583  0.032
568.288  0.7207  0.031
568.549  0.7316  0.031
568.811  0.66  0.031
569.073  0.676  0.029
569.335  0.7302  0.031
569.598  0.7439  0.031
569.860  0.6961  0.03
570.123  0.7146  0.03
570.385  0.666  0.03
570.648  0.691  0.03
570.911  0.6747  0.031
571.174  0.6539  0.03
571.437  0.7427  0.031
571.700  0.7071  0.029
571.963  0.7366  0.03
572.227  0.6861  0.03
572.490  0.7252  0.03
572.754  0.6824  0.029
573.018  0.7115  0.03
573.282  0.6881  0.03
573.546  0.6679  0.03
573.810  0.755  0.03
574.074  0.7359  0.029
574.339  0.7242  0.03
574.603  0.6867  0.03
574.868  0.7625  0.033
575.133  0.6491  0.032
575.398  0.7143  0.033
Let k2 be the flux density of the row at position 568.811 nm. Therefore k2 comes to 0.66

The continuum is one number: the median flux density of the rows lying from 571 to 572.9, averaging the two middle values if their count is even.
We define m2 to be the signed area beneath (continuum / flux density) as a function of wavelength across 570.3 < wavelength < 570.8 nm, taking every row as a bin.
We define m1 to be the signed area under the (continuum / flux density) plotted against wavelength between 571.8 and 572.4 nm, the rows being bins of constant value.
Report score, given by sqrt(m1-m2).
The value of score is 0.277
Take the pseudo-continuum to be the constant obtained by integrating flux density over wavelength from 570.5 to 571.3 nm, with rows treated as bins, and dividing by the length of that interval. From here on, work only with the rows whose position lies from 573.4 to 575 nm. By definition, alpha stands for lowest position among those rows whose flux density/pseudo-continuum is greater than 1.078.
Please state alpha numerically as 573.810 nm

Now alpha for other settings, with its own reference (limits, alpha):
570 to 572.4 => 571.437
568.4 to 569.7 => 568.549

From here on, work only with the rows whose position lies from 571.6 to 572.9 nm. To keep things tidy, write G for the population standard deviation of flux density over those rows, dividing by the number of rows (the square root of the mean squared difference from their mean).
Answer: 0.0212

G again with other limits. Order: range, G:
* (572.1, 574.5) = 0.0273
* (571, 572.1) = 0.0351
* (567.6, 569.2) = 0.0308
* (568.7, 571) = 0.0276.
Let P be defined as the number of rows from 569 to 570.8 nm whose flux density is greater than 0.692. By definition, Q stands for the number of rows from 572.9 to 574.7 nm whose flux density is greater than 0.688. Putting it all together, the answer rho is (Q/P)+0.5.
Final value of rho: 1.75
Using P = 4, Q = 5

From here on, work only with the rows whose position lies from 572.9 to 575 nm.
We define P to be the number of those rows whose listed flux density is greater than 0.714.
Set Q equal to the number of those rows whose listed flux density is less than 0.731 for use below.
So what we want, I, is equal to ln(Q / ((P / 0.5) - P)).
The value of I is 0.22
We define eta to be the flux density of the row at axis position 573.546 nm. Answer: 0.6679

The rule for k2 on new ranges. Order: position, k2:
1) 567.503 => 0.735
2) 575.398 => 0.7143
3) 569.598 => 0.7439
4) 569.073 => 0.676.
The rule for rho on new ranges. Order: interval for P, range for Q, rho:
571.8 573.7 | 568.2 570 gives 2.17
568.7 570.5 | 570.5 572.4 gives 1.50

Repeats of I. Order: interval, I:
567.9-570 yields 0.41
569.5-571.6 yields 0.69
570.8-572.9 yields 0.69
